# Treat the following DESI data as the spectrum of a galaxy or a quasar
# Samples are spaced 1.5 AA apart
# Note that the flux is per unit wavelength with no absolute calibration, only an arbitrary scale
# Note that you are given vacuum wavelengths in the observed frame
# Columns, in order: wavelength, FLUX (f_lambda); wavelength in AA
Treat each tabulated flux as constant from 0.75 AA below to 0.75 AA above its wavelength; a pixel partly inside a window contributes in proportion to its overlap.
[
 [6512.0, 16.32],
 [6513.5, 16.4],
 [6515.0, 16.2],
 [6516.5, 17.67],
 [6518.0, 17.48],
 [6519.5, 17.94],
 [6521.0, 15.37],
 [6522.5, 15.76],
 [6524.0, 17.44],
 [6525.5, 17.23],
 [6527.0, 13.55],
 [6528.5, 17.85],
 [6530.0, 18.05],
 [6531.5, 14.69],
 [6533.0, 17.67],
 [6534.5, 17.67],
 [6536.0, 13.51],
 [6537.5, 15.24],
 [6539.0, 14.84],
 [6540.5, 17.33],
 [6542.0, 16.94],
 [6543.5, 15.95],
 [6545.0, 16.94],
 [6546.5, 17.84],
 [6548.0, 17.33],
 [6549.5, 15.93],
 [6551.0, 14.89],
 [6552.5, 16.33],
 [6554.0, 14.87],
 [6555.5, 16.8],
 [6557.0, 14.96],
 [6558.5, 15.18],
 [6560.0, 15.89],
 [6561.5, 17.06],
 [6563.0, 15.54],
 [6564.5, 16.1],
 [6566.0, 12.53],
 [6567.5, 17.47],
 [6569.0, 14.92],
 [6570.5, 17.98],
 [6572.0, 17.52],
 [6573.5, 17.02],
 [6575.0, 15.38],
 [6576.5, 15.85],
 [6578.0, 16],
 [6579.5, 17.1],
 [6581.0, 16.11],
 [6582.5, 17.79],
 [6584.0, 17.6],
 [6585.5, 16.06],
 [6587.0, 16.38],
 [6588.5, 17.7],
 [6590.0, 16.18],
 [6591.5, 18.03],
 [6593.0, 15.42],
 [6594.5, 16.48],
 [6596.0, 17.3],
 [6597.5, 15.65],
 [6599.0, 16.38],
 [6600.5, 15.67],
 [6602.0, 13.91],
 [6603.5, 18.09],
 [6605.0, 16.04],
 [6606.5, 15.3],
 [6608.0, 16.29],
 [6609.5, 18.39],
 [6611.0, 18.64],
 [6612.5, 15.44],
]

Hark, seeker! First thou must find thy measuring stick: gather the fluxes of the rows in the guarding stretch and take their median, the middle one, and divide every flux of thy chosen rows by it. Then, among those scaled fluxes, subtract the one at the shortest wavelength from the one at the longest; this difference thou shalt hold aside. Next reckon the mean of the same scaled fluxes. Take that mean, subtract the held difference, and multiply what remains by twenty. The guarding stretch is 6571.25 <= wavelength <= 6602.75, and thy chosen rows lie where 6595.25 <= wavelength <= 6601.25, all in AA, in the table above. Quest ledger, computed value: 21.8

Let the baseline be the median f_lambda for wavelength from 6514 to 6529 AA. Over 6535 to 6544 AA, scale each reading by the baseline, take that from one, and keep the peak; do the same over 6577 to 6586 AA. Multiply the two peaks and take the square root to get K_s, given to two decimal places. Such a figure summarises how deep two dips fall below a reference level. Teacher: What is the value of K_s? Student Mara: 0.13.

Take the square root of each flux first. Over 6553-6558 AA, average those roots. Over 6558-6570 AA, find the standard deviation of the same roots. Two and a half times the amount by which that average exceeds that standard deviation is 9.4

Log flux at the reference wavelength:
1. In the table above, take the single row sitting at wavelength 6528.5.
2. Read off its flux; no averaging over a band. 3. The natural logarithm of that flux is 2.88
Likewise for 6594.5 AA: 2.80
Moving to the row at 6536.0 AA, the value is 2.60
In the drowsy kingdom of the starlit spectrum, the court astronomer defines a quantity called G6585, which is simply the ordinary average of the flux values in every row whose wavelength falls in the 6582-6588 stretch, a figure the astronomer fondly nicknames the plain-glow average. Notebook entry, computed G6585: 17.0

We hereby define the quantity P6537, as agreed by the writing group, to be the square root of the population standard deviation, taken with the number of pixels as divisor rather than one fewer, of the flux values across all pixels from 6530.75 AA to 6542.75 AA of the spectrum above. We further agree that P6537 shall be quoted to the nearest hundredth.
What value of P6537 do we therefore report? 1.23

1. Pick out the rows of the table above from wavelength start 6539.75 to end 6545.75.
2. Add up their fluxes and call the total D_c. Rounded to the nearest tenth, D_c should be 67.2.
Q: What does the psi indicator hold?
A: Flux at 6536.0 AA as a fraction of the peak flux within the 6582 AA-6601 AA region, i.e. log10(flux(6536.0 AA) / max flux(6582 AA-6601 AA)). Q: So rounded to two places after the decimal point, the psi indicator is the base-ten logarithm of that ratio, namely -0.13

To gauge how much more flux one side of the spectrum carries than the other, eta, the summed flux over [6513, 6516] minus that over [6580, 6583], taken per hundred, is -0.013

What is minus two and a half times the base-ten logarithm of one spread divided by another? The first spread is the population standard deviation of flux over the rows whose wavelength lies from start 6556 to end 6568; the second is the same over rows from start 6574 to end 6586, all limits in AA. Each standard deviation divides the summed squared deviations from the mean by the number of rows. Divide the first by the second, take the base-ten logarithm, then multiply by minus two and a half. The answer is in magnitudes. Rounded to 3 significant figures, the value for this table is -0.578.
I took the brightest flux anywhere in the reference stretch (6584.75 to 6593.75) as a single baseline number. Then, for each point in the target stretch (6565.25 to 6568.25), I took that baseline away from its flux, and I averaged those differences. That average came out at -3.0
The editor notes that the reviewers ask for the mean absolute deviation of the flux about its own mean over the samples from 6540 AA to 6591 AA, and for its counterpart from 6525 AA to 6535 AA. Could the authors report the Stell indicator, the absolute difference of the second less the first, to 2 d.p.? 0.55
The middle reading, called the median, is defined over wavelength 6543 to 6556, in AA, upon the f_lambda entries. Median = 16.3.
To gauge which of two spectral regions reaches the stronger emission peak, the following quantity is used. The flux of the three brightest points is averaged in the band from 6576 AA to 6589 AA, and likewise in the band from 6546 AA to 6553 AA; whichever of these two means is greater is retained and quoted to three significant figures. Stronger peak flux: 17.7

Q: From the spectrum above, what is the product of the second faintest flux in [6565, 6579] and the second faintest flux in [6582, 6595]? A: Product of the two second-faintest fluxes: 240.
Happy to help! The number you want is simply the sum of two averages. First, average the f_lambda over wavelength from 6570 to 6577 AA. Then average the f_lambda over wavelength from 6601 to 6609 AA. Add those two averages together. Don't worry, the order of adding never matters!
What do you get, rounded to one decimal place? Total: 32.7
